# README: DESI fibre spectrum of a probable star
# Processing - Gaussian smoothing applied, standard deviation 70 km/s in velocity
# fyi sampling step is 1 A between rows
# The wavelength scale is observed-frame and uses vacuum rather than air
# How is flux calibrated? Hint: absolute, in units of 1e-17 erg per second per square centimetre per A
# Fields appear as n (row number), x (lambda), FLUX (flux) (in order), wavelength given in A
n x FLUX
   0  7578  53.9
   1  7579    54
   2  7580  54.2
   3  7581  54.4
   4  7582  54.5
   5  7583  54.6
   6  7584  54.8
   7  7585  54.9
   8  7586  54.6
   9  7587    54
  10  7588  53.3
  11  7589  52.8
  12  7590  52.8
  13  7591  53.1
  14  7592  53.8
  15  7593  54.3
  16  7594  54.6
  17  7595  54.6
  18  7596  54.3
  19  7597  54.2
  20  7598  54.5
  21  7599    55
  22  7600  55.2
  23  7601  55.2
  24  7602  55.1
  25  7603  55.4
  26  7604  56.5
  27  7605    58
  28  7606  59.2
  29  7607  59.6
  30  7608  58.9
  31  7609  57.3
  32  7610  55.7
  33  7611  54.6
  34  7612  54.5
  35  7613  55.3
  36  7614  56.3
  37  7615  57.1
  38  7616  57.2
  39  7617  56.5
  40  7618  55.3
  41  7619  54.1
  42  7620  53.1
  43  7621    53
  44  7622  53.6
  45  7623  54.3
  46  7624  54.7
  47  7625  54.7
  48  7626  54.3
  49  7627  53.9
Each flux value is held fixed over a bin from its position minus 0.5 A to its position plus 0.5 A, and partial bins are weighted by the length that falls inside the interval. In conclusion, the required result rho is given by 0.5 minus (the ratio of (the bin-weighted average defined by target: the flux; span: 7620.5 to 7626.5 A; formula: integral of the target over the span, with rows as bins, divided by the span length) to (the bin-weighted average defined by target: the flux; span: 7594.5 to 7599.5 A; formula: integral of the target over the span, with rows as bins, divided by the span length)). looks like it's -0.49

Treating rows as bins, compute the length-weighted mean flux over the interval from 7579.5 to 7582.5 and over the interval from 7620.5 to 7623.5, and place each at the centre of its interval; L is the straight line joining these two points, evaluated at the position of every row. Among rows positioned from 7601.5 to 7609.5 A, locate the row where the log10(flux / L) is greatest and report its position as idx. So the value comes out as 7607 A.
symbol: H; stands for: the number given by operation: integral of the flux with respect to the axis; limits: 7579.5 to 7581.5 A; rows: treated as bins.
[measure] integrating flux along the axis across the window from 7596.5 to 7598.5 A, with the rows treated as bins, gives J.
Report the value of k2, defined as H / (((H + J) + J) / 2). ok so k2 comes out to 0.67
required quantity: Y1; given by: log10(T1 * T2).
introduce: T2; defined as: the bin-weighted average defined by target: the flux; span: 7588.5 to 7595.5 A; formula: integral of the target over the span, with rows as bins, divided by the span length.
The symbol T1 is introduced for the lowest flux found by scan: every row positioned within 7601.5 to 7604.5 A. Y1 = 3.47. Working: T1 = 55.1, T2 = 53.7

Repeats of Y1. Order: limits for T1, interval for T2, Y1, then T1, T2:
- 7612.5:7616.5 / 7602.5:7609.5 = 3.50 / 55.3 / 57.8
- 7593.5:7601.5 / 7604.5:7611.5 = 3.49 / 54.2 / 57.6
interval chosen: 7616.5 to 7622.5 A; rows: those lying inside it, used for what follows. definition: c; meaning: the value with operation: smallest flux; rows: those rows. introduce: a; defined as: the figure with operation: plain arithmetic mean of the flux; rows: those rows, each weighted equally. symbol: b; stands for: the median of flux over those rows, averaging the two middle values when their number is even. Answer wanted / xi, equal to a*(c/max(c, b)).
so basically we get 53.4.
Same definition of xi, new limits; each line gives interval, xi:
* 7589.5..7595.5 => 52.6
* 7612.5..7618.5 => 55.2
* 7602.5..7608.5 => 54.9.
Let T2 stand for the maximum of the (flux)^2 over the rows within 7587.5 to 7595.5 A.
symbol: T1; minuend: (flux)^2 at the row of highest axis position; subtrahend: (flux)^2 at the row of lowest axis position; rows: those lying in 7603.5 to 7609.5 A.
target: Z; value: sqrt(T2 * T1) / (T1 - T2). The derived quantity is -0.18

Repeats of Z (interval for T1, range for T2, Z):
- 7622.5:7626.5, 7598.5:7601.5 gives 0.00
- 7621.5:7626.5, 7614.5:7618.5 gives -0.16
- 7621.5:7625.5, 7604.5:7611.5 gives -0.19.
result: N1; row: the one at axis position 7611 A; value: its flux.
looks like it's 54.6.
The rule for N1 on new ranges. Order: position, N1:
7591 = 53.1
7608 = 58.9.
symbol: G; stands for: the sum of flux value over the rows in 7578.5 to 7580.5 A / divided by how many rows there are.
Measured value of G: 54.1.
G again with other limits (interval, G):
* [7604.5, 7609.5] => 58.6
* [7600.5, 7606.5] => 56.6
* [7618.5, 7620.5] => 53.6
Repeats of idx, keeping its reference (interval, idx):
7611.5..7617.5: 7616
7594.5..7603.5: 7603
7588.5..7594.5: 7594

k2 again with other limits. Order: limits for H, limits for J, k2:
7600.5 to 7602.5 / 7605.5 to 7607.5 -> 0.63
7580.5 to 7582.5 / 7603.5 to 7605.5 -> 0.64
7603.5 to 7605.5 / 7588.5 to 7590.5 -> 0.70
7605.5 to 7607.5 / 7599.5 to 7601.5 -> 0.70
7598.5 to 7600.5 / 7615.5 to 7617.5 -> 0.65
